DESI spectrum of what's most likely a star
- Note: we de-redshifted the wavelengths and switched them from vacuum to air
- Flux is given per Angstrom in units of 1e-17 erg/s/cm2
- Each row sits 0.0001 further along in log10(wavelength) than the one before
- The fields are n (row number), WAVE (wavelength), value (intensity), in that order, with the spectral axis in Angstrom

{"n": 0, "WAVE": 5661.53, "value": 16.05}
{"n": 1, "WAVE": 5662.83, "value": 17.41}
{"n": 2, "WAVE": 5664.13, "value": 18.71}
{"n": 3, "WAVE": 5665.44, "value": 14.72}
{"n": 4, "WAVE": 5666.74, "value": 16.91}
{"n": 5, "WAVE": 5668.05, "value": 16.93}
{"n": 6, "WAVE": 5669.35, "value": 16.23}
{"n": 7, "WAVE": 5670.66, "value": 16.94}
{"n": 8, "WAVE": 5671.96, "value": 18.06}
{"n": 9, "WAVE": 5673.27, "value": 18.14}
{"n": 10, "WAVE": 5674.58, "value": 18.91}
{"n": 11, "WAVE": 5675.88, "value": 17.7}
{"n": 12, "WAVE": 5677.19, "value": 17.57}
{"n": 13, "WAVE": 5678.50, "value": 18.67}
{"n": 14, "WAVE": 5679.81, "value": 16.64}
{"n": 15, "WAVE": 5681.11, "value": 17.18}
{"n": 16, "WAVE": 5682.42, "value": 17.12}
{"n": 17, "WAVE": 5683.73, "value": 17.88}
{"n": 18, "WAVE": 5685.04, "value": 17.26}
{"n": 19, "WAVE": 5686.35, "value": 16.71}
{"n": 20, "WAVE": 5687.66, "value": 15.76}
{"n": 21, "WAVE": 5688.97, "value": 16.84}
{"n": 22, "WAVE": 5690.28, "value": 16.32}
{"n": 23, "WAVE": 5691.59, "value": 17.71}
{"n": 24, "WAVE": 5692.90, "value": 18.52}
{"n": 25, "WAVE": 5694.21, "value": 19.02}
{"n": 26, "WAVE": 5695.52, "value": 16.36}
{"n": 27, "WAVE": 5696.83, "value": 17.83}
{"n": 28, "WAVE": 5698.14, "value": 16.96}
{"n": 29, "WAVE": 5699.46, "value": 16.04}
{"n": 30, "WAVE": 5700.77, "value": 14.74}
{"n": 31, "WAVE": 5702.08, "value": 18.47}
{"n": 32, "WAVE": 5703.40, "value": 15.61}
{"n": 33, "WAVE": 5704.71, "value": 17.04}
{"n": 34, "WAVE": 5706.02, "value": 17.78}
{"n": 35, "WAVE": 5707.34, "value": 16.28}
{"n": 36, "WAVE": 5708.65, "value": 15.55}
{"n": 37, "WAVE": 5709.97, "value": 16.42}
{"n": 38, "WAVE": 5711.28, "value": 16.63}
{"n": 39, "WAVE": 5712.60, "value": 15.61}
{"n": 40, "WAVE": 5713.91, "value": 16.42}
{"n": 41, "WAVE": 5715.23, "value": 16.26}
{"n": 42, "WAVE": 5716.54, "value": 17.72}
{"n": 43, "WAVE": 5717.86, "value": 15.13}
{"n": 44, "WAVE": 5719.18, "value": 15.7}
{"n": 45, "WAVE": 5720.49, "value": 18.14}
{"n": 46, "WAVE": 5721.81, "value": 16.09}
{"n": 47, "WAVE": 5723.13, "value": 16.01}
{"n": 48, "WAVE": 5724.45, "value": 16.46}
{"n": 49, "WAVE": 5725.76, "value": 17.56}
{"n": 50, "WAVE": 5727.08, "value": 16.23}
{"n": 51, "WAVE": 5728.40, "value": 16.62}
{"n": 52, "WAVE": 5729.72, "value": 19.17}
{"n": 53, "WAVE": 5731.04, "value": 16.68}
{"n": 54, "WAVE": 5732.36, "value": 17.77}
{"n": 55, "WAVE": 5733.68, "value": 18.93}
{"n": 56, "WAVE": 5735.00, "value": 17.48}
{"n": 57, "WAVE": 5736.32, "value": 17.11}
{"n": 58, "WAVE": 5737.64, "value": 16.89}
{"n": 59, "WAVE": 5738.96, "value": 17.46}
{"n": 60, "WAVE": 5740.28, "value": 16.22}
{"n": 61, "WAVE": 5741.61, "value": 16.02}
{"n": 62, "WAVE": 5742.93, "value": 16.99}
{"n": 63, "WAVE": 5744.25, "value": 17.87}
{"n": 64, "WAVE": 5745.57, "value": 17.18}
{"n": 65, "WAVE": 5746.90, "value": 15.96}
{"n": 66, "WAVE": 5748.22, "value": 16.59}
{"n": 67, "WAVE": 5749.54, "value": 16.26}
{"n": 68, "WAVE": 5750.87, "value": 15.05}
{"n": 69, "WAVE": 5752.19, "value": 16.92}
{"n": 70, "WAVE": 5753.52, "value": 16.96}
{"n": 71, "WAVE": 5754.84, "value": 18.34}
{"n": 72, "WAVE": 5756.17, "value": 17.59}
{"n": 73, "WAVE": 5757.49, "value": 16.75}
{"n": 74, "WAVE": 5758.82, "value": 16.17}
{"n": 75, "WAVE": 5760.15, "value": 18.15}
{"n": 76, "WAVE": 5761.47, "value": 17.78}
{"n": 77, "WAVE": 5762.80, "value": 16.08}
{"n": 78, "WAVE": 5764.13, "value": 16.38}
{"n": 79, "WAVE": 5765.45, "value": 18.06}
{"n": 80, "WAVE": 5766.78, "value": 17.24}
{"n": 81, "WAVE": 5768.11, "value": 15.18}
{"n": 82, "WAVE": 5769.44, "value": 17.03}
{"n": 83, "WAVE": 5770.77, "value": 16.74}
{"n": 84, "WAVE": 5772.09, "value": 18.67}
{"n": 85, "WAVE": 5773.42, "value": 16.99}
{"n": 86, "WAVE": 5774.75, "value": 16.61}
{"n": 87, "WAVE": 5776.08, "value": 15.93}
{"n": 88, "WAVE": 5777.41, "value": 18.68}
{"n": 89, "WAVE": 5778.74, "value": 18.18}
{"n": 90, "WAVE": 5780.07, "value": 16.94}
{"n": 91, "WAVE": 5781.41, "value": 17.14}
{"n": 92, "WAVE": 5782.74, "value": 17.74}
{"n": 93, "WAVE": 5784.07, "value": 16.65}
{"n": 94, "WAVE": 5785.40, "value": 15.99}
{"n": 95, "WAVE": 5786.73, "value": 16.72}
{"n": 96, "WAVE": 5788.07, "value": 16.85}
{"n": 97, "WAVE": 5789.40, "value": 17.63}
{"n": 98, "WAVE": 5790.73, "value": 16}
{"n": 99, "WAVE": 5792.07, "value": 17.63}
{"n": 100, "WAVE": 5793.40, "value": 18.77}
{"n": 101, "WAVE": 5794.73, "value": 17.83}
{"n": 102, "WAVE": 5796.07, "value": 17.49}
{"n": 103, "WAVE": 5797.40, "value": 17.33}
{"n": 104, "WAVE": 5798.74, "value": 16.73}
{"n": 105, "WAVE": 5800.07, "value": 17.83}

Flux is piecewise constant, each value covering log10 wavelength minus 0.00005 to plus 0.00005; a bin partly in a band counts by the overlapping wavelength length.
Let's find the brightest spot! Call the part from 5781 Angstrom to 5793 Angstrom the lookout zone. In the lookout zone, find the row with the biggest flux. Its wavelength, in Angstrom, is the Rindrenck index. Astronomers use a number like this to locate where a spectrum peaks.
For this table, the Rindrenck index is 5782.74 Angstrom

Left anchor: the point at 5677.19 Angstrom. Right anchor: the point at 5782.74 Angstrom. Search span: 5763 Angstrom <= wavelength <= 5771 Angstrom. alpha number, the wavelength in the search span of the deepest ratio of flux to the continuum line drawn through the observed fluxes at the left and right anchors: 5768.11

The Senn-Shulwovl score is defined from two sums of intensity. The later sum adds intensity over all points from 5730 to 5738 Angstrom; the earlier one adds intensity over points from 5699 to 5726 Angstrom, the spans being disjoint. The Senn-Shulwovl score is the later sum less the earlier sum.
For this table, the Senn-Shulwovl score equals -241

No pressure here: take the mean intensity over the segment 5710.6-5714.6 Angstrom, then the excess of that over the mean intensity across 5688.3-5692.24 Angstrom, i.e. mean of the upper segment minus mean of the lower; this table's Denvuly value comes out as -0.7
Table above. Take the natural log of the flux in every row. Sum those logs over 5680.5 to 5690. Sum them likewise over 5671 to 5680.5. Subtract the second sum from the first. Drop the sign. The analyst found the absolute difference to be 0.40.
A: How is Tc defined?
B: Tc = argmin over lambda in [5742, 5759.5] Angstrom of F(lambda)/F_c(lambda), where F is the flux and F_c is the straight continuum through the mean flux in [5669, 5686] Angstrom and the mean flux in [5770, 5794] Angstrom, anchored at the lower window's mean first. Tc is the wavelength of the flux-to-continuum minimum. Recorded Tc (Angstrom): 5750.87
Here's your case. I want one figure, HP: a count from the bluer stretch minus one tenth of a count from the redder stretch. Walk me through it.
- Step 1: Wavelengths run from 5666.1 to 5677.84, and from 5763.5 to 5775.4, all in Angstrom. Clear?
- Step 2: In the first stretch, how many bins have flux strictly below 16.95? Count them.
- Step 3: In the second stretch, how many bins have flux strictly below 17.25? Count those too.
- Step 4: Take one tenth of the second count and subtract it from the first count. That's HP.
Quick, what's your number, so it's 3.3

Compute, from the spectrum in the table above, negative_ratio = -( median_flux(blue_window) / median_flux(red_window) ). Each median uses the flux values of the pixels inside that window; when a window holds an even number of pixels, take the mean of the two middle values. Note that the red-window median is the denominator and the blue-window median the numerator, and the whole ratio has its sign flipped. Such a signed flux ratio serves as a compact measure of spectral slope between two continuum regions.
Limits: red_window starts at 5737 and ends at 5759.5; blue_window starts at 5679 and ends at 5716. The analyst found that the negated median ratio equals -0.99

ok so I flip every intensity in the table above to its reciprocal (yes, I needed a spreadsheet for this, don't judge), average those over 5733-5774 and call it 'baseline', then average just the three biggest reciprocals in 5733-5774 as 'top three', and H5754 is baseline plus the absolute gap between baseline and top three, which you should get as 0.0650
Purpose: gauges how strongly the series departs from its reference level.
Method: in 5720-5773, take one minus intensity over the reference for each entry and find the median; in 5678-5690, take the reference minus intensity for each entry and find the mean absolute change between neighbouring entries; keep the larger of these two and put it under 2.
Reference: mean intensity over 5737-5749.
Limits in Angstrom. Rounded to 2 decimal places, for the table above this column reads 2.43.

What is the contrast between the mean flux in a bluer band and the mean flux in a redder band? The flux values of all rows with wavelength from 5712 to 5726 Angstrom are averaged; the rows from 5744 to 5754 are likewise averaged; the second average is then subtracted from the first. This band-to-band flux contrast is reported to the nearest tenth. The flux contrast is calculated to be -0.1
